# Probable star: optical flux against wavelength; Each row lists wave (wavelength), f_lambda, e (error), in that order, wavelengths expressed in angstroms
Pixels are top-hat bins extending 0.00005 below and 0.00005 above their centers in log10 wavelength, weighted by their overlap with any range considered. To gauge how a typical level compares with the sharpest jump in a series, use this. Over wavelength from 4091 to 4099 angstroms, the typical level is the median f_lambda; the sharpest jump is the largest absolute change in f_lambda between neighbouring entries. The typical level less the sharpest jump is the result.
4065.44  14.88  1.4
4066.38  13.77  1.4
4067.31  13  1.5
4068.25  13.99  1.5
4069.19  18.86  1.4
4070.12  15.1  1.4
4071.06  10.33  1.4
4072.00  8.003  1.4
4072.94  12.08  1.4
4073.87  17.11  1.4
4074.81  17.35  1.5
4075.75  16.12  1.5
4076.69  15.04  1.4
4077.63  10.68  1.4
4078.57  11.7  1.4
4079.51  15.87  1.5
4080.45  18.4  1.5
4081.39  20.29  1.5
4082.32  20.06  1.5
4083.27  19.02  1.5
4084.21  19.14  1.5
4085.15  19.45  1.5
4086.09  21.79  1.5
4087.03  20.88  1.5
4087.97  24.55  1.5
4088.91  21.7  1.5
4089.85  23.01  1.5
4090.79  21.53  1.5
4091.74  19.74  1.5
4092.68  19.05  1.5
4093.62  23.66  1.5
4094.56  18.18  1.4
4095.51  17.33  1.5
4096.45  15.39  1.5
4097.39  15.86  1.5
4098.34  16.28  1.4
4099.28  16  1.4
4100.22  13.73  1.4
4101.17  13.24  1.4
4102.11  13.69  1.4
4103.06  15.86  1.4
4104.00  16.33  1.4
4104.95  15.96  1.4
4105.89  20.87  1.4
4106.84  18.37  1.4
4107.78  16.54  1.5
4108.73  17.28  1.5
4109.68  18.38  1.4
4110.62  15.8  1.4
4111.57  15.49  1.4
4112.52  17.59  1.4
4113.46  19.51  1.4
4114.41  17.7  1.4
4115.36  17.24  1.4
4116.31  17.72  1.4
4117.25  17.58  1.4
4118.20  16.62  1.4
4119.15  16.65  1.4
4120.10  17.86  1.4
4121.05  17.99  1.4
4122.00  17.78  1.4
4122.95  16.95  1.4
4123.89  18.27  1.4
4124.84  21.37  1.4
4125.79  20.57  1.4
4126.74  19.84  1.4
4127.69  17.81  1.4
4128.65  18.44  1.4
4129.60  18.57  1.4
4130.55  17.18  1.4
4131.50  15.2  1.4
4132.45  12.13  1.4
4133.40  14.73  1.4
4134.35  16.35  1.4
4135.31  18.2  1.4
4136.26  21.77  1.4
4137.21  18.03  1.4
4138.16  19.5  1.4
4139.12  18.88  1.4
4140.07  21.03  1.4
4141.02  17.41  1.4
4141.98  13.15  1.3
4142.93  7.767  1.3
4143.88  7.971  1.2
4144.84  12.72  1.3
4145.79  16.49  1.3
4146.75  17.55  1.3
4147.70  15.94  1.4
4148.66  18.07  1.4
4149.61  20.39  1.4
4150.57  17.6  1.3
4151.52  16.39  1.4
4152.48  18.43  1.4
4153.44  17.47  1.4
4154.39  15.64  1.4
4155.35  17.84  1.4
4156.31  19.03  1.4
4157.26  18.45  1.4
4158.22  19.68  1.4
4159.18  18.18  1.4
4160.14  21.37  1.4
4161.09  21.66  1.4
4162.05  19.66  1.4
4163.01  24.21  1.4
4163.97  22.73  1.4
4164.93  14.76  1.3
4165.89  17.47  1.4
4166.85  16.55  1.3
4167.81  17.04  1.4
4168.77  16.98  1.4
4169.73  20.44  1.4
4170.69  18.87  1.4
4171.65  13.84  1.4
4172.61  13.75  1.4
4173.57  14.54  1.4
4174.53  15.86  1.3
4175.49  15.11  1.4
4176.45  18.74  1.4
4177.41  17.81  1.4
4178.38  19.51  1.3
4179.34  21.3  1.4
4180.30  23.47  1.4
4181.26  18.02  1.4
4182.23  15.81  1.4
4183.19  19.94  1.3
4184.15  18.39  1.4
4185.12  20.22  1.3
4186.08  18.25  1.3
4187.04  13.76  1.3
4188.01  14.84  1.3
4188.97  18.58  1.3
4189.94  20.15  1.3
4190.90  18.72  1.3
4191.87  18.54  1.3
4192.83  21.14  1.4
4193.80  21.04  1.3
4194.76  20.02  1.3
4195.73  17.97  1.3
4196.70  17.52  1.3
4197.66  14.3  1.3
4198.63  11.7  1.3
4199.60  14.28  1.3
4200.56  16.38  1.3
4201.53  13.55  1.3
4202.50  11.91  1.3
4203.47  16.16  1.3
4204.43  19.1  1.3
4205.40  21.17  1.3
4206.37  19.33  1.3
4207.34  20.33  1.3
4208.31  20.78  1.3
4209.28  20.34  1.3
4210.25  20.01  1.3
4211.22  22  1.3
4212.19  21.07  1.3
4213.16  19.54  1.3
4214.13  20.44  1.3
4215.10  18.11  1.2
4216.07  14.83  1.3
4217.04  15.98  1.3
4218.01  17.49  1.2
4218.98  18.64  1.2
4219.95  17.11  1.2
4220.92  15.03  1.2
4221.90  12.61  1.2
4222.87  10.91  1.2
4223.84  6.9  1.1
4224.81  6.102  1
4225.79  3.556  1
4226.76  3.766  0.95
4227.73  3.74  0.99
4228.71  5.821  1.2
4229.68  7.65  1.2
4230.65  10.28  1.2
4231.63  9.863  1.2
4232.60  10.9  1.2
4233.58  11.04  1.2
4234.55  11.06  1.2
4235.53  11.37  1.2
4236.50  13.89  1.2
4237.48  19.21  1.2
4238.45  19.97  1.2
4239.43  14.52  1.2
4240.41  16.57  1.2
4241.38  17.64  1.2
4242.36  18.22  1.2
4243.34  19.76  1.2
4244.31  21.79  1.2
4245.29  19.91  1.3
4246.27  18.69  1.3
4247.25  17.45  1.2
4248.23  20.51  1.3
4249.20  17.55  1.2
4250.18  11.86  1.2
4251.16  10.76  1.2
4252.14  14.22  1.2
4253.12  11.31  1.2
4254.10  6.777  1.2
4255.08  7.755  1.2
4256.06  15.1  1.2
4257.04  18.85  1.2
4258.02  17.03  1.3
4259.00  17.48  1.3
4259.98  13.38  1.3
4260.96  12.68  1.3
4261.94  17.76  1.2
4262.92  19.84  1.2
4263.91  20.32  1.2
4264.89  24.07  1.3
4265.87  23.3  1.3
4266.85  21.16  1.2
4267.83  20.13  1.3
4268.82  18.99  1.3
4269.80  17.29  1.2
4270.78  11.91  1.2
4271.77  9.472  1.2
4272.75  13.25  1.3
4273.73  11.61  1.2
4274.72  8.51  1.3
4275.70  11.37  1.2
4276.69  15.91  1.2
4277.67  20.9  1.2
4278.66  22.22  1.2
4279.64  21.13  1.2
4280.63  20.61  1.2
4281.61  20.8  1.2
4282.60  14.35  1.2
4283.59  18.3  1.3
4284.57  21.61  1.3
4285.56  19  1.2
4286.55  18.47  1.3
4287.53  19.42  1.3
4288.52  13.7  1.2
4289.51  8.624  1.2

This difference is 12.3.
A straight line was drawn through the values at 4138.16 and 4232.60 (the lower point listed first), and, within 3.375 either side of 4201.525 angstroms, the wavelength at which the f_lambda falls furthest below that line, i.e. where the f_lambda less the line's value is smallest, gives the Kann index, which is 4198.63 angstroms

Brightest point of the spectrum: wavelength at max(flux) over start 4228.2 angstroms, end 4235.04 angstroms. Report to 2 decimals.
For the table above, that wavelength 4234.55 angstroms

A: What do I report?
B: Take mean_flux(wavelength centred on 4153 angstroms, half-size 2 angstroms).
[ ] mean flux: 17.0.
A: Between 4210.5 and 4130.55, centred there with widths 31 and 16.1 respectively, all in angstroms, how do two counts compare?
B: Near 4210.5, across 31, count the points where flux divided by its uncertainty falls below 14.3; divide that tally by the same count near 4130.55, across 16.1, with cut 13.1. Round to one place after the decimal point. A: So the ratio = 1.8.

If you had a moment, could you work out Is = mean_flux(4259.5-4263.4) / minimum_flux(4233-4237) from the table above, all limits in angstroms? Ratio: 1.4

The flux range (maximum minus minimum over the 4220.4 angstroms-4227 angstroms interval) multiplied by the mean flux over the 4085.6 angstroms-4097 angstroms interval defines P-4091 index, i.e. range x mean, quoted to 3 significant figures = 236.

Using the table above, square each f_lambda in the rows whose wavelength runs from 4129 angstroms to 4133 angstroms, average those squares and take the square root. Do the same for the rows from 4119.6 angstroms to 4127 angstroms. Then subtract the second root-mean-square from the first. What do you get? -2.9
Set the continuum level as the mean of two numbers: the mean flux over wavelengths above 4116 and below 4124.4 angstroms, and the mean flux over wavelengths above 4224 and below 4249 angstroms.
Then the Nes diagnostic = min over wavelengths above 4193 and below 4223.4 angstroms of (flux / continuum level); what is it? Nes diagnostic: 0.71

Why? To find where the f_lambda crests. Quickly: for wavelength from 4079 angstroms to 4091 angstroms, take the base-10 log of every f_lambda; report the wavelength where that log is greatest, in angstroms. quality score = 4087.97 angstroms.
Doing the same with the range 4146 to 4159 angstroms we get 4149.61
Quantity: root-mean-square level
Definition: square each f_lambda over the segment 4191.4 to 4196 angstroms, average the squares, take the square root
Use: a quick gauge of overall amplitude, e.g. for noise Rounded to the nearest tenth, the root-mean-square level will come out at 19.8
